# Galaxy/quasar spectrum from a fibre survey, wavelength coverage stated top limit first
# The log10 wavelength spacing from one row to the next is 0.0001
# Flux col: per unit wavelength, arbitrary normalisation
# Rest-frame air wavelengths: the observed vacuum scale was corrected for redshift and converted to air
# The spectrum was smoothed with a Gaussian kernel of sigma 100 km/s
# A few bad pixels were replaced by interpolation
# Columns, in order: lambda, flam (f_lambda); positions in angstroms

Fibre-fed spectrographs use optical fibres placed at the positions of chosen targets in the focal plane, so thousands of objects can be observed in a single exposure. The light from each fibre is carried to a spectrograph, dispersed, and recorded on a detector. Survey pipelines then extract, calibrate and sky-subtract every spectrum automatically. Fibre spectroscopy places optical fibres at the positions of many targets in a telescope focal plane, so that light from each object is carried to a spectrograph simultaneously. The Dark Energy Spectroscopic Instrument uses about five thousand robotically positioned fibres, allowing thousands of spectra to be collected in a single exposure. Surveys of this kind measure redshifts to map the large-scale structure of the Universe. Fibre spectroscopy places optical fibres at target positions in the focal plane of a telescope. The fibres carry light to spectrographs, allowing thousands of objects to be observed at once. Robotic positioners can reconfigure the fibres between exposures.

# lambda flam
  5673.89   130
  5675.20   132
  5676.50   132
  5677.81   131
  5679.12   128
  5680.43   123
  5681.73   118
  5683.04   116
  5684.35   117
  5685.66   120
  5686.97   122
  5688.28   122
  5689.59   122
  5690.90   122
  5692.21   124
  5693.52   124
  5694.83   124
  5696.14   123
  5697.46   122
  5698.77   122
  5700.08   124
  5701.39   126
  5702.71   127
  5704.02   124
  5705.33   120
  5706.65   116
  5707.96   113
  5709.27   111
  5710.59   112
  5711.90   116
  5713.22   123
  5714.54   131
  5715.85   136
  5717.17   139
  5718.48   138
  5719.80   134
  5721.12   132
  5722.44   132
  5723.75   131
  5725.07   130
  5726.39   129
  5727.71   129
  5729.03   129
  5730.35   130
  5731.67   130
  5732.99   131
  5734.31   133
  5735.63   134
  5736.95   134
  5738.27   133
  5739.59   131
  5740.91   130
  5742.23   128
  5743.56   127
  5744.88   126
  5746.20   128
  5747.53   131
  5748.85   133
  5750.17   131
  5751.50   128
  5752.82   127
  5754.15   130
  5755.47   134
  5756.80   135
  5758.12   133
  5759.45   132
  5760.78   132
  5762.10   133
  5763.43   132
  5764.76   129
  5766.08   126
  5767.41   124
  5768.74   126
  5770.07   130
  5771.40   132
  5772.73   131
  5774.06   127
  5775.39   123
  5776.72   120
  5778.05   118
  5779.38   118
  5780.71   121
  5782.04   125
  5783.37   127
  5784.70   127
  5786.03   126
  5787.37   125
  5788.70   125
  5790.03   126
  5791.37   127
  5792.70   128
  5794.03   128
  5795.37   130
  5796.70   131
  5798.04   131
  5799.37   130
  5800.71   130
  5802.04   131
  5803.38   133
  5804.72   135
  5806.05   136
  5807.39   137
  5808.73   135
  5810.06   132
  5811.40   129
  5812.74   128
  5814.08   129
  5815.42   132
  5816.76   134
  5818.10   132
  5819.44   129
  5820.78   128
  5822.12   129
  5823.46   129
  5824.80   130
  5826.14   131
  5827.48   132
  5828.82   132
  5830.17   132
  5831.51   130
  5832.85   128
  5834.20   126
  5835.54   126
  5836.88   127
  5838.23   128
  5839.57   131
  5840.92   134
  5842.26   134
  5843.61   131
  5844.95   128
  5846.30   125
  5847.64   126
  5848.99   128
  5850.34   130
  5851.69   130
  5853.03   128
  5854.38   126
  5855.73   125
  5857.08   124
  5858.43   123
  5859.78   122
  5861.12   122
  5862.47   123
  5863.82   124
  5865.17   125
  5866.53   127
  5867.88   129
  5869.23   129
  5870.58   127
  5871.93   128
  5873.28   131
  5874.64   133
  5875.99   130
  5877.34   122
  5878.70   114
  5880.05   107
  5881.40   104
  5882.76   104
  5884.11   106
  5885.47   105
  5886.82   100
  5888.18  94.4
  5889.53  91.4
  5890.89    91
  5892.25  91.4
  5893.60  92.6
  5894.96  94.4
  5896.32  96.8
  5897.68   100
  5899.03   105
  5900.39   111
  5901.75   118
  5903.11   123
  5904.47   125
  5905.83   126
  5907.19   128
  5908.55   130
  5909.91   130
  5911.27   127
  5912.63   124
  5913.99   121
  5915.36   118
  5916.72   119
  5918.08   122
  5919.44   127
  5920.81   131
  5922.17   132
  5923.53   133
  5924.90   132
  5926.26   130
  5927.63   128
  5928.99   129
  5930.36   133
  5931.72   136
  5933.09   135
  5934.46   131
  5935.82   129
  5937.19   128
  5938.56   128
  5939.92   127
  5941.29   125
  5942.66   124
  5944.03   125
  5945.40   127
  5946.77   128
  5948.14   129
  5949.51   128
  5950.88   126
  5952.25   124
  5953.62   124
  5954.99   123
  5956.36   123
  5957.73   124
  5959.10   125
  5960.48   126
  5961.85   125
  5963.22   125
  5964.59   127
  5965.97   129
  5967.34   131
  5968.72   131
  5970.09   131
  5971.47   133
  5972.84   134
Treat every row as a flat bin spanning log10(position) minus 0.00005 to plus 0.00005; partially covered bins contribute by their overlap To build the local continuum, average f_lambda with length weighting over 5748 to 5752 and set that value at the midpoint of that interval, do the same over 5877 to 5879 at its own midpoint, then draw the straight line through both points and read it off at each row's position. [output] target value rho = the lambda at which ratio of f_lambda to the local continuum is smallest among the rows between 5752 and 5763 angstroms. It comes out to 5752.82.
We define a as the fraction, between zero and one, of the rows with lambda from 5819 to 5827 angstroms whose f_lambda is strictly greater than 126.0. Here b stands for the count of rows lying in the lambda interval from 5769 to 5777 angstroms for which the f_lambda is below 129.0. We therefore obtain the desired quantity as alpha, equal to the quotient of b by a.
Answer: 3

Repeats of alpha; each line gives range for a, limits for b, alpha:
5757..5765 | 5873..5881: 3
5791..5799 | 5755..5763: 0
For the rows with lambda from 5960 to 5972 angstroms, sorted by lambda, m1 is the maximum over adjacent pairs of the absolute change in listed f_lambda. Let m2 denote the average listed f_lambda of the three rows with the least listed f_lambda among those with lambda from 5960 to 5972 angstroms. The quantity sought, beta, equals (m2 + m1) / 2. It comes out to 64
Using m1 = 2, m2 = 125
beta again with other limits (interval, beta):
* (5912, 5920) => 62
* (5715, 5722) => 69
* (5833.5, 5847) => 64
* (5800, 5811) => 67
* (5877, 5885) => 56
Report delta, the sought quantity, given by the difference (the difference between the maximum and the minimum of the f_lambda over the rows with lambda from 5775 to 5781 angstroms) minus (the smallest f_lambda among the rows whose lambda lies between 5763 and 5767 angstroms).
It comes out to -121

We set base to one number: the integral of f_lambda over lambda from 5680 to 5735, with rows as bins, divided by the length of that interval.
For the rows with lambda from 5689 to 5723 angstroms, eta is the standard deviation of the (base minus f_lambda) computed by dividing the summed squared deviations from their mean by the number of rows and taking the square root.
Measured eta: 7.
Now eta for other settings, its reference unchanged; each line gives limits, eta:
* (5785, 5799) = 2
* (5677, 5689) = 5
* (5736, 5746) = 3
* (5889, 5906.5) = 13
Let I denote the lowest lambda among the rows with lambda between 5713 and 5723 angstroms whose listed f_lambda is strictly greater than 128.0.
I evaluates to 5714.54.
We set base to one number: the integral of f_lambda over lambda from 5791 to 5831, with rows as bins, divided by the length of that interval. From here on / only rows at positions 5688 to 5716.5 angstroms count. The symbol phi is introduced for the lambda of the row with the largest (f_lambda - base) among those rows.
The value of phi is 5715.85 angstroms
